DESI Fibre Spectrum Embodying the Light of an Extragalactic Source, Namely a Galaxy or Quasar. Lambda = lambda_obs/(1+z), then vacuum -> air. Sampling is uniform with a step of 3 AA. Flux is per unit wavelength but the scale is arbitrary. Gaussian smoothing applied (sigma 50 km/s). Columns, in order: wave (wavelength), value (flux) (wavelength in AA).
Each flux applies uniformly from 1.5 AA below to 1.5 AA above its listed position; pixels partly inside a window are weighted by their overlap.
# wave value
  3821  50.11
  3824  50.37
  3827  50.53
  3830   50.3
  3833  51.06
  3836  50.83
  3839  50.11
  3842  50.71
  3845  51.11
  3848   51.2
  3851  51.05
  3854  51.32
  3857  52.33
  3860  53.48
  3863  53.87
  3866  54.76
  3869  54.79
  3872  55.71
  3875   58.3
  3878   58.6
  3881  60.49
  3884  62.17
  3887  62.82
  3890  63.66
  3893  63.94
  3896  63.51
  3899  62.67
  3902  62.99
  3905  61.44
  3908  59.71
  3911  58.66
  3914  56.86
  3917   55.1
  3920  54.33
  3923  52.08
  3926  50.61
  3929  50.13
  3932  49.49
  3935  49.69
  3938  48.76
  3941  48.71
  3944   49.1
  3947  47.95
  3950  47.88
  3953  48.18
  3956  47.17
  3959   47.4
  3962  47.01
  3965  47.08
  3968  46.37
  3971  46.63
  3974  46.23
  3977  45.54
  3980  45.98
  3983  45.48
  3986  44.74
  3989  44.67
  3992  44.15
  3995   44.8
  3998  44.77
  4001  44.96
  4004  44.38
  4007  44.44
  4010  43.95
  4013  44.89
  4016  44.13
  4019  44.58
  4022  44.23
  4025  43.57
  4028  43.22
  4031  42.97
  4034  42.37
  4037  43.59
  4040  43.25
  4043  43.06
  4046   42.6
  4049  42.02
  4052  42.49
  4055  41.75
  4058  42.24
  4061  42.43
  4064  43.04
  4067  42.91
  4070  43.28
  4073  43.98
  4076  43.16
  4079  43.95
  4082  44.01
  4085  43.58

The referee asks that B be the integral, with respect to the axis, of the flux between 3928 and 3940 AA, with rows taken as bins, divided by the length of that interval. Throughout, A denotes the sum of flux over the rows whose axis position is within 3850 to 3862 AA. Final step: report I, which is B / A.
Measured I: 0.238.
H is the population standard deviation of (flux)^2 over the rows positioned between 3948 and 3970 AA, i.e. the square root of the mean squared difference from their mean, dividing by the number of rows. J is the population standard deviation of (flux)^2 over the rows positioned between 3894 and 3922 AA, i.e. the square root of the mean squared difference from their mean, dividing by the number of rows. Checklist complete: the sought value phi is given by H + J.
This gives 438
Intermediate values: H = 52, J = 385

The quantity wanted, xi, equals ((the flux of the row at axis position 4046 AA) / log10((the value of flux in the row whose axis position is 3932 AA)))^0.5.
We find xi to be 5.0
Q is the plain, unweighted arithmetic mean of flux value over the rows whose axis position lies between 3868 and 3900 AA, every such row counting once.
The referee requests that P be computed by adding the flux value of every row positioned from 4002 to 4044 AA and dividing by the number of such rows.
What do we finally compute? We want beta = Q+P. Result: 104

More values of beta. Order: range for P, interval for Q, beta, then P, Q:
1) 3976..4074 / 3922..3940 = 94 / 43.8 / 50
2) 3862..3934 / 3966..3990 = 103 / 57.8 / 46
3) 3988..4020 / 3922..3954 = 94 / 44.5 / 49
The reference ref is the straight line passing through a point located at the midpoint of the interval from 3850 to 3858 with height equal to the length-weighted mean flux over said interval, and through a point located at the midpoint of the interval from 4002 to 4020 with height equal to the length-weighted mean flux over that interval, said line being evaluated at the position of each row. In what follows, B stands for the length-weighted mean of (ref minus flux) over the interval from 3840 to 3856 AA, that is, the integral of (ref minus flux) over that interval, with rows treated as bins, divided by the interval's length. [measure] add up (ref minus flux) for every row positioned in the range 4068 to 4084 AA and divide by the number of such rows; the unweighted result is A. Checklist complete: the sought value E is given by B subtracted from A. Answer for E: -3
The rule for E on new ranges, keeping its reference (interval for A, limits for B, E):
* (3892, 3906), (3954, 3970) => -13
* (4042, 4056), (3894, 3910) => 13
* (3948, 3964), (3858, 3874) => 3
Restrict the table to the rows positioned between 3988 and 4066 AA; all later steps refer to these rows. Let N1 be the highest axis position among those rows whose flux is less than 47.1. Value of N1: 4064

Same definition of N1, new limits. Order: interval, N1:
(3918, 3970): 3968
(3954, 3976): 3974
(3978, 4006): 4004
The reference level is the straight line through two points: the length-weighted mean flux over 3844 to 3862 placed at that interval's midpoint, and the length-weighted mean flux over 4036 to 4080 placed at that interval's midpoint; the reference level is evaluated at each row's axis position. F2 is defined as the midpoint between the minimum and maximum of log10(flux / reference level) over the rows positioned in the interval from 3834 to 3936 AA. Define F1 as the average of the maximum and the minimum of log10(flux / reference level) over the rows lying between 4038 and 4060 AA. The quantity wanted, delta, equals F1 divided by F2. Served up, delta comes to -0.2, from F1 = -0.0087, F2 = 0.043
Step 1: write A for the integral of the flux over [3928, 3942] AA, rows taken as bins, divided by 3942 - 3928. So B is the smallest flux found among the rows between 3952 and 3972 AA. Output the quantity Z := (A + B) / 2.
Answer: 47.9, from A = 49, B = 46.37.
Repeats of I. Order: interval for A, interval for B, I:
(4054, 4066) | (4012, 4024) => 0.262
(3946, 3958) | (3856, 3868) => 0.281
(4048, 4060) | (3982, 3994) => 0.265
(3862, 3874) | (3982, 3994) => 0.204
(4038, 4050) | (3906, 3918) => 0.338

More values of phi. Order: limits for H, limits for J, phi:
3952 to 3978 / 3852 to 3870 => 201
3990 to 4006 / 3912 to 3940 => 312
